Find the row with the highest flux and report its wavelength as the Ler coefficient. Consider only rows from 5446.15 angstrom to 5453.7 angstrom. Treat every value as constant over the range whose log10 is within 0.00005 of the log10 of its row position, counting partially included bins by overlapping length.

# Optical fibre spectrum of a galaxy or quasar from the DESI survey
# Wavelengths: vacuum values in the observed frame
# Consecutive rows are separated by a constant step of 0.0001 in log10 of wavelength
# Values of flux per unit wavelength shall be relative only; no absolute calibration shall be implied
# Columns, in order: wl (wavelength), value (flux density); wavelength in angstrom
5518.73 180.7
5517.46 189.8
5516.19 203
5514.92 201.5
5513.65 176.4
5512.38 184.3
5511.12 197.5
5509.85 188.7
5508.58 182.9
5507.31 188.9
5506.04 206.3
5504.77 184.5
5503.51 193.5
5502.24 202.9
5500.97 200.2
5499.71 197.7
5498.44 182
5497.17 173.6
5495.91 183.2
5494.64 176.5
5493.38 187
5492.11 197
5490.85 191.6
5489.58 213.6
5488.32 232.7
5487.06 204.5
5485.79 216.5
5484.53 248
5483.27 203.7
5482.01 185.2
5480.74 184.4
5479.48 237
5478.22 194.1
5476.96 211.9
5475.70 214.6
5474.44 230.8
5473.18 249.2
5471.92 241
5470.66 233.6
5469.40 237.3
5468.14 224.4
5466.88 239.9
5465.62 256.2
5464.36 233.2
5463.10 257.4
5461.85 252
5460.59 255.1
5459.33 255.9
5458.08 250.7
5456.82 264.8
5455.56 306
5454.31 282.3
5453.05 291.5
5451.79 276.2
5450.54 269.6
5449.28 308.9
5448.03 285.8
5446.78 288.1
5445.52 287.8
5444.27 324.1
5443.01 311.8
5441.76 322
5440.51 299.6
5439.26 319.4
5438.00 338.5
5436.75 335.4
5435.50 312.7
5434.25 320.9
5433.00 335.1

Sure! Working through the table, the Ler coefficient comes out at 5449.28 angstrom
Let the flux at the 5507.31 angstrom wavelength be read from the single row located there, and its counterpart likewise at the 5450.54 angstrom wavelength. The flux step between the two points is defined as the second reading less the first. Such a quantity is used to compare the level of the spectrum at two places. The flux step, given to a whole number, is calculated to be 81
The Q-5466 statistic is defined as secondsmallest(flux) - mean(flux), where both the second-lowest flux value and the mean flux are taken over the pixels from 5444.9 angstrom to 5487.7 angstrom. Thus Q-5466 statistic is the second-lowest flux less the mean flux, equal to -61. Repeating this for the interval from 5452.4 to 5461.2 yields -17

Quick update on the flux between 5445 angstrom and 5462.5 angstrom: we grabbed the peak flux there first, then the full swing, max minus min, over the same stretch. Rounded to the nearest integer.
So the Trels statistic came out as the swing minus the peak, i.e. -251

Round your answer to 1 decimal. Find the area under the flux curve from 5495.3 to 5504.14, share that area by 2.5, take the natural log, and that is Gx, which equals 6.5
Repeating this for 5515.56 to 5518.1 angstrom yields 5.3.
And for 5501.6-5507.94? 6.2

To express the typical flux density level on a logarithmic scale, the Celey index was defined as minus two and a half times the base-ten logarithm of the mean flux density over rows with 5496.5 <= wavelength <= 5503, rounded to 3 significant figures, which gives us -5.70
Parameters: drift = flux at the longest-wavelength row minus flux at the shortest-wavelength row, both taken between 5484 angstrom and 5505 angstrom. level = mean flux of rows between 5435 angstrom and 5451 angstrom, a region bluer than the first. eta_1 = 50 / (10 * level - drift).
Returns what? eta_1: 0.0159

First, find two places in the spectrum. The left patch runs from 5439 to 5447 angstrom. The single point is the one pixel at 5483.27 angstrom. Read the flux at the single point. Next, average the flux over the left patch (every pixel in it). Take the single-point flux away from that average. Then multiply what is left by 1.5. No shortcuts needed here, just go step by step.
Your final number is 156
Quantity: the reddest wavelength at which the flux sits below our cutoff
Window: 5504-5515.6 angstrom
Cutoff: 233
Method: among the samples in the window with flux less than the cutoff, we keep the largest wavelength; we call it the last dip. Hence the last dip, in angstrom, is 5514.92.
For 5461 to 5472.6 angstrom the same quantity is 5468.14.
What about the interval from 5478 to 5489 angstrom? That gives 5488.32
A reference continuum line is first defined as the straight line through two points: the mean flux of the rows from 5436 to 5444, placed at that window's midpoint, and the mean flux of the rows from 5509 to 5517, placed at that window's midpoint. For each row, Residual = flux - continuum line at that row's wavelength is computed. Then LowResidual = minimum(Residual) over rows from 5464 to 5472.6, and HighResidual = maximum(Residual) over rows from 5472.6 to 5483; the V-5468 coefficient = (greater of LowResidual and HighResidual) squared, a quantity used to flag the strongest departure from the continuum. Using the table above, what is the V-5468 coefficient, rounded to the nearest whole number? 171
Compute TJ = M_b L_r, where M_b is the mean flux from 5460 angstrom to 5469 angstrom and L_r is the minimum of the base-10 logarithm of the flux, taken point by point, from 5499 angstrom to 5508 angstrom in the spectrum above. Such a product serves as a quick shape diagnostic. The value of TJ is 556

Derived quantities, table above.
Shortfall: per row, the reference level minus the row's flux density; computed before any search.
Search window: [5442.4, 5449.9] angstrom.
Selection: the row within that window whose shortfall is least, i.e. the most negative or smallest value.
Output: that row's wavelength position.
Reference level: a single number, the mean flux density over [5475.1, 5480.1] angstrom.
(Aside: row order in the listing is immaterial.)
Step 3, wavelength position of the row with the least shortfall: 5444.27 angstrom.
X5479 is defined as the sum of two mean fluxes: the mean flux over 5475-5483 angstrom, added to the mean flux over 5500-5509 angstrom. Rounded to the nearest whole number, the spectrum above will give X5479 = 399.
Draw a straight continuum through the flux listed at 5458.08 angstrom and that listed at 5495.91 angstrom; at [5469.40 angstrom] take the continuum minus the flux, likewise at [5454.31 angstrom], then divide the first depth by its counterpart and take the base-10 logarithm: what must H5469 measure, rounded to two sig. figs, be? -0.56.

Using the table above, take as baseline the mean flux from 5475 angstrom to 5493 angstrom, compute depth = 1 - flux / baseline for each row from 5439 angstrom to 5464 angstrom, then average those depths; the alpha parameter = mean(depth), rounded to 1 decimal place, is -0.4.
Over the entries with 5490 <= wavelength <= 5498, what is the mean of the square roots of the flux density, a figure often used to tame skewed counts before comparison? 14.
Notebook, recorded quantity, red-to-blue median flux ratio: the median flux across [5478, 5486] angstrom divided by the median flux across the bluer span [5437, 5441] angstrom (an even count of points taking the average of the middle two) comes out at 0.64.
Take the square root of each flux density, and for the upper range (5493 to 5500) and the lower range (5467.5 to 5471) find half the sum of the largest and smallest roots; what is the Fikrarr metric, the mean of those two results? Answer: 14.4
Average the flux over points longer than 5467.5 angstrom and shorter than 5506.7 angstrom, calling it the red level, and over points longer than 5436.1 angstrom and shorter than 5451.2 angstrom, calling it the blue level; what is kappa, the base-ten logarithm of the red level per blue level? -0.17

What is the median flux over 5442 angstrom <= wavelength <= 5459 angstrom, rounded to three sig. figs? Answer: 288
